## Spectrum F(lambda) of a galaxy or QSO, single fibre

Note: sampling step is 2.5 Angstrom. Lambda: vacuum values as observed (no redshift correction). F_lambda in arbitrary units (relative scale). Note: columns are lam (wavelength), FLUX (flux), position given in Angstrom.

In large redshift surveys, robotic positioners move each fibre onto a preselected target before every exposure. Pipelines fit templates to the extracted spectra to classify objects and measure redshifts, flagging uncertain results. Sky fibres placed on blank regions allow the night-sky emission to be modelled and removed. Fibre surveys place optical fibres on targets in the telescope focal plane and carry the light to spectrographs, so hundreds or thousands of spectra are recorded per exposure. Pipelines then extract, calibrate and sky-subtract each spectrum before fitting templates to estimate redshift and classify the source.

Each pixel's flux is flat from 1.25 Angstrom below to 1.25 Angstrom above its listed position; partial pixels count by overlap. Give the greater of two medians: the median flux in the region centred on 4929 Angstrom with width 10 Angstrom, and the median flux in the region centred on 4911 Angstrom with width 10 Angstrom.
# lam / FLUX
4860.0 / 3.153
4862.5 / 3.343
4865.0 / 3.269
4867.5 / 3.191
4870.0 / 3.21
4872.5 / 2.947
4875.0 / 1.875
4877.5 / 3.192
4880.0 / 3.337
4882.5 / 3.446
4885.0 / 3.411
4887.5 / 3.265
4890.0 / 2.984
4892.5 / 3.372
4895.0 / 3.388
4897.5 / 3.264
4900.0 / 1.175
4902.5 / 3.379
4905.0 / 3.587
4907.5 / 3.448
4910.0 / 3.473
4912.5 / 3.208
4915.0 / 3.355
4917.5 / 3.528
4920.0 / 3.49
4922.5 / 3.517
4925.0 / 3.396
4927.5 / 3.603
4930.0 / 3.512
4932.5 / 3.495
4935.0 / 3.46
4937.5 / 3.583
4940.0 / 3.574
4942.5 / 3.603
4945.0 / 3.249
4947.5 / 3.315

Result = 3.50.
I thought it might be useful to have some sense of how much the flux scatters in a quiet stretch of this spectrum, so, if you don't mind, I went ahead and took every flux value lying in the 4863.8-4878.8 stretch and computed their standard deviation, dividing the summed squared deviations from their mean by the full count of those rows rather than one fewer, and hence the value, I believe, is 0.49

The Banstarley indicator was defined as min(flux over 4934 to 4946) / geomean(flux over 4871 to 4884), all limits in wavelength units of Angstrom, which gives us 1.12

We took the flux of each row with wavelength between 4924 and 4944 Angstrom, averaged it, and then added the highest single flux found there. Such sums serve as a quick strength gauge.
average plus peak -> 7.1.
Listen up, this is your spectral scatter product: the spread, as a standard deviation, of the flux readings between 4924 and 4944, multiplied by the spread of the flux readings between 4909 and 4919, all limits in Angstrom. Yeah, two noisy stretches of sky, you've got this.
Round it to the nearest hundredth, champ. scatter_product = 0.01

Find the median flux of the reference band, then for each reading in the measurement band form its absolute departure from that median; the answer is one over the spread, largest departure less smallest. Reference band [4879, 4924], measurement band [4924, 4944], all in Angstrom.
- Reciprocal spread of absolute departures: 5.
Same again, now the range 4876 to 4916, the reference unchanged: 0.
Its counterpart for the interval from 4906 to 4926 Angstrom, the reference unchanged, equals 6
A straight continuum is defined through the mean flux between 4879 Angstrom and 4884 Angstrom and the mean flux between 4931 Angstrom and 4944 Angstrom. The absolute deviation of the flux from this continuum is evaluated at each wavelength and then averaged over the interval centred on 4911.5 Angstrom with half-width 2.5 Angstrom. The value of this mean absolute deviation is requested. 0.14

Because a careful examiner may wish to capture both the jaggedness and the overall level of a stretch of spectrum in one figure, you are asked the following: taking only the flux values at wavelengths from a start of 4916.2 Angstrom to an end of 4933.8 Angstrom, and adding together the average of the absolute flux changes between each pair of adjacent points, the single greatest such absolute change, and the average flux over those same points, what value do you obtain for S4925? 3.8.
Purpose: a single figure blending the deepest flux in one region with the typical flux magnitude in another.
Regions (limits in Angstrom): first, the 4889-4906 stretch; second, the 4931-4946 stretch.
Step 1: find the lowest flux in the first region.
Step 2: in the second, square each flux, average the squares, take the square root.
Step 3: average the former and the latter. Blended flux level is 2.34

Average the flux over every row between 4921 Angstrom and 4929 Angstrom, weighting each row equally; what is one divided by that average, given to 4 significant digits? 0.2853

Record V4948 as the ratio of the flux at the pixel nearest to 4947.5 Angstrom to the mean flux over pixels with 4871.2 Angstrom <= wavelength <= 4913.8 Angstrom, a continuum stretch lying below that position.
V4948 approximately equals 1.07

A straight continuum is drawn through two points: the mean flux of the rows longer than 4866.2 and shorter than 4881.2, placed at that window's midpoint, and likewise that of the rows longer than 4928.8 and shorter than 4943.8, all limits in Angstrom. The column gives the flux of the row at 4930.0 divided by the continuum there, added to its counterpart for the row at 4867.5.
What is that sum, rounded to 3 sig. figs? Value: 2.11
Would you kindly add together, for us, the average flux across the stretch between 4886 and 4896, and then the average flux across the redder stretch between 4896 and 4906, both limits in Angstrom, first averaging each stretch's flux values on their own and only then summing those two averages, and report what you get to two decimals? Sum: 6.10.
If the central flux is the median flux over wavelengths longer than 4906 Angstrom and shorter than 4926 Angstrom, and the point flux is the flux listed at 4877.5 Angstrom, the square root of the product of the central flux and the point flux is 3.32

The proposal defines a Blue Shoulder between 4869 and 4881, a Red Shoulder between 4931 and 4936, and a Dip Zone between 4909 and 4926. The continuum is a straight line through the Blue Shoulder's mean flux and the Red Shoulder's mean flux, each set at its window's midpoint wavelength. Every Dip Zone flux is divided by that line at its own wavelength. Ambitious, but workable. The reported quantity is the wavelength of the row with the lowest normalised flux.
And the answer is 4912.5 Angstrom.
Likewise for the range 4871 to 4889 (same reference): 4875.0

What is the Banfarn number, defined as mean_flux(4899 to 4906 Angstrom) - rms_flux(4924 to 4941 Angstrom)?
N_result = -0.8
